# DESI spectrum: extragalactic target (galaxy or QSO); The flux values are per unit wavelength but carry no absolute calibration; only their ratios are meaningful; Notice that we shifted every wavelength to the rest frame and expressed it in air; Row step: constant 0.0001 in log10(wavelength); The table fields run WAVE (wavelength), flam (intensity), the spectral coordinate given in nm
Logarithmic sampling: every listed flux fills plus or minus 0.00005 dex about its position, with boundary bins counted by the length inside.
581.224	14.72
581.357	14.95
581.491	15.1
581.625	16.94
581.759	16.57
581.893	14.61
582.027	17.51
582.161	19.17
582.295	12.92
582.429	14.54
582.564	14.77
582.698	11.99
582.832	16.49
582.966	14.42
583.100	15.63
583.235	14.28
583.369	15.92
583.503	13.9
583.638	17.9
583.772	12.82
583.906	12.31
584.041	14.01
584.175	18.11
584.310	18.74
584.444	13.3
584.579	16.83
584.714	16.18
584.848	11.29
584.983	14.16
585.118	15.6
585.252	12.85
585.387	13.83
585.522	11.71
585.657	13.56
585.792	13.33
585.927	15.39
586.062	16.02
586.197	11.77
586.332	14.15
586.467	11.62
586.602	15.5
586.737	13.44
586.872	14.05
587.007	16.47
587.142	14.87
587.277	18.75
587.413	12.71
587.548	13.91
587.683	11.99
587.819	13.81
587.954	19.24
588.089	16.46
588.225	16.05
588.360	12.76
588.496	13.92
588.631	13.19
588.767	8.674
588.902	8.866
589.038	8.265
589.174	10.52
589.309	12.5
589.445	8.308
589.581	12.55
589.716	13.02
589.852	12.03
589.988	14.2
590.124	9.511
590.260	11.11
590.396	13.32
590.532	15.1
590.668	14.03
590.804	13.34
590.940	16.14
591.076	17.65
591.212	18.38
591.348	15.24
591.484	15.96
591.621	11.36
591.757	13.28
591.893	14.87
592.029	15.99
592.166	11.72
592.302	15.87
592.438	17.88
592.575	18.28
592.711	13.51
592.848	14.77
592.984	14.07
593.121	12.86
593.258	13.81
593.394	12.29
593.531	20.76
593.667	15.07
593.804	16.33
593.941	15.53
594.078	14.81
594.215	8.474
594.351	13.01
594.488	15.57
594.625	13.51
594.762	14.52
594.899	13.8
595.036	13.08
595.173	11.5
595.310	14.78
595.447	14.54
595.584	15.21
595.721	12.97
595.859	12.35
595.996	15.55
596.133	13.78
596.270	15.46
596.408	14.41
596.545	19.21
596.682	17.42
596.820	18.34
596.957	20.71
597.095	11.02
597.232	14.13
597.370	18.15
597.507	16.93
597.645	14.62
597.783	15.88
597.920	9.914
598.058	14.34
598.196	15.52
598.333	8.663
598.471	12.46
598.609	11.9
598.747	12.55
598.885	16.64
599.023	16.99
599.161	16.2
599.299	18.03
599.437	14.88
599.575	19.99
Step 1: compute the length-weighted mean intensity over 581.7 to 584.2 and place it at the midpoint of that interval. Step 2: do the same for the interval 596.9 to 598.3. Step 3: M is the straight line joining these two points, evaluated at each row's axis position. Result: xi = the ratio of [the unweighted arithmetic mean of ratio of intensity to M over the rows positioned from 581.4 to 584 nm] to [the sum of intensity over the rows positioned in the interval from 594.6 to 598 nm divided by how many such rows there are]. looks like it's 0.067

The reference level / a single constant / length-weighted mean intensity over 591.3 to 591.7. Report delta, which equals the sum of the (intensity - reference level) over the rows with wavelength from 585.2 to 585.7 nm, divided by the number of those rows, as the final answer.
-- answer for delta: -1.1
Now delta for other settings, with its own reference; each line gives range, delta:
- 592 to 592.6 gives 1.9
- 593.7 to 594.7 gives -0.2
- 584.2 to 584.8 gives 2.2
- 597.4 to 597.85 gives 1.7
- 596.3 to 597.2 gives 2.8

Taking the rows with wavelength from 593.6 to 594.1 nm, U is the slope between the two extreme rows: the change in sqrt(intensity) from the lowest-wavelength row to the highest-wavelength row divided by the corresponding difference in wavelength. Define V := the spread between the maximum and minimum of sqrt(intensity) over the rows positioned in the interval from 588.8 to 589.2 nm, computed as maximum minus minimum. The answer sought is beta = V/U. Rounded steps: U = -0.1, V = 0.37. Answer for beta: -4.5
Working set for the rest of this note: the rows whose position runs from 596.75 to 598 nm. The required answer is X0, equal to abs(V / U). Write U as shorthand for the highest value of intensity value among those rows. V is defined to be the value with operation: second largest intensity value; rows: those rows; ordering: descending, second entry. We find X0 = 0.886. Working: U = 20.71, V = 18.34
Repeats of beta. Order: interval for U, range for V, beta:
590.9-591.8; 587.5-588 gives -2.0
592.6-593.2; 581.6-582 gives -1.3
